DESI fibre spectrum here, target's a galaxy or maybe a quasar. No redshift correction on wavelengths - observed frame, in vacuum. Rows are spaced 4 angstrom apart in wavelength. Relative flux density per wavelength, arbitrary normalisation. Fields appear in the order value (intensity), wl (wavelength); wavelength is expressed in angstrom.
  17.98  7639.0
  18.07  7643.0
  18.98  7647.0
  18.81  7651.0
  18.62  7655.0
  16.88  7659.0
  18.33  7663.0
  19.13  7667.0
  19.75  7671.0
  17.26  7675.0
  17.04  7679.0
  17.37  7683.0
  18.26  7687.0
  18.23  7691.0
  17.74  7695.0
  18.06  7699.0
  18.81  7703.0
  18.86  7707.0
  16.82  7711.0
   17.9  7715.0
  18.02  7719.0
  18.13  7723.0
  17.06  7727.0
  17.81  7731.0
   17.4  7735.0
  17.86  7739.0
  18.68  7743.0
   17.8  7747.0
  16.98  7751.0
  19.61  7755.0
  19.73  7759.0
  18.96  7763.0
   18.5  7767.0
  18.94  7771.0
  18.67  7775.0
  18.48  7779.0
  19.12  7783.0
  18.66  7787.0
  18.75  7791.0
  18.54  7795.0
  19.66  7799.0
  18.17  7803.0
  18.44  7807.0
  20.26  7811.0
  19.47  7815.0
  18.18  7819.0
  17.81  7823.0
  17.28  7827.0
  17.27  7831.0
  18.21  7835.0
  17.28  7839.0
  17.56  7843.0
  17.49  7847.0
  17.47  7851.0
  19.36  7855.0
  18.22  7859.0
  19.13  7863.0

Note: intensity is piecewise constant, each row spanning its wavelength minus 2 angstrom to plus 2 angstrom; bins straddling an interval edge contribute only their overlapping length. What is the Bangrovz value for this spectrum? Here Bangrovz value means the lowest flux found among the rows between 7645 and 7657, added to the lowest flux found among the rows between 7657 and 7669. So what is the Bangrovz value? 35.5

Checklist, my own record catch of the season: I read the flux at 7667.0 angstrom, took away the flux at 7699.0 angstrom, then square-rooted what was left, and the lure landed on 1.0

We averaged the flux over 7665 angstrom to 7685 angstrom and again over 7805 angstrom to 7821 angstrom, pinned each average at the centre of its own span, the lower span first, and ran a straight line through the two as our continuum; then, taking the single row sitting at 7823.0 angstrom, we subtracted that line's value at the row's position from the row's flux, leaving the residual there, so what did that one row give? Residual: -1.3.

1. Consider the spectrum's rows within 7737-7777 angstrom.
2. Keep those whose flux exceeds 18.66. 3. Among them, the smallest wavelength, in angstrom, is 7743.0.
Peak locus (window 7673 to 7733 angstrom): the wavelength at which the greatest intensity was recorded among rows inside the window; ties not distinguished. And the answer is 7707.0 angstrom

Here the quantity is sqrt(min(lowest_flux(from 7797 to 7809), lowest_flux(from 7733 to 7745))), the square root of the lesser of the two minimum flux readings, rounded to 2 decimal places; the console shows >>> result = 4.17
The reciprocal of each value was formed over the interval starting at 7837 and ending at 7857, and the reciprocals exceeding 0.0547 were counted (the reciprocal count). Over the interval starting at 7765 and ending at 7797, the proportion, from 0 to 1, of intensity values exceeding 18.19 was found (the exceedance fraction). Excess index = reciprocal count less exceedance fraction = 3.0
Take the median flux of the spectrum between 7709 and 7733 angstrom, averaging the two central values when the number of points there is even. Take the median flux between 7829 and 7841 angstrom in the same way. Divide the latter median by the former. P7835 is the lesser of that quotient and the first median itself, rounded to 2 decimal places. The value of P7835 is 0.97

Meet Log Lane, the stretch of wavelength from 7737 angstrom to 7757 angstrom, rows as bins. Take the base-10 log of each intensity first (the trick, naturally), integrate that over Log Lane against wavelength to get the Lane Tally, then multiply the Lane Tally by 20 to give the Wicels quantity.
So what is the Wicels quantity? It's 503.7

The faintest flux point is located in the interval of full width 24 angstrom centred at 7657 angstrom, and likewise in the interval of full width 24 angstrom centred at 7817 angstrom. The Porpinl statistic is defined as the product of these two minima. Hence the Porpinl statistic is 292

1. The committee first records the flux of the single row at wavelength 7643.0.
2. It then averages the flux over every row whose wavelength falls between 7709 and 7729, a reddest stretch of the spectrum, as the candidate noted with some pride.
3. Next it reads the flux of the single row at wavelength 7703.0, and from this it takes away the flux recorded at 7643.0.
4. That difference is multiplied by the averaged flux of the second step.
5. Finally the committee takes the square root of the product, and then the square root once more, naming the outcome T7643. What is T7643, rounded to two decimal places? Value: 1.90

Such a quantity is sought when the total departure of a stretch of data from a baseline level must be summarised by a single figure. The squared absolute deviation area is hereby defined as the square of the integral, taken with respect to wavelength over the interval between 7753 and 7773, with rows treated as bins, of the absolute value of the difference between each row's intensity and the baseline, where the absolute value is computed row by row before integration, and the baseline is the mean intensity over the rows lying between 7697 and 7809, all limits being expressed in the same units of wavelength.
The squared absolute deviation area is 241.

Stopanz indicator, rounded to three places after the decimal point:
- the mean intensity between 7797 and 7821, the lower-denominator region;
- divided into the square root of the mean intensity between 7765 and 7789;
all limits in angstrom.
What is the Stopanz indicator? 0.227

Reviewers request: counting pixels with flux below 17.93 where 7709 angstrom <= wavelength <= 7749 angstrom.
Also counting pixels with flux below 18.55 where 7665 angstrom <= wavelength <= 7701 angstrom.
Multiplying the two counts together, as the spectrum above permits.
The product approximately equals 49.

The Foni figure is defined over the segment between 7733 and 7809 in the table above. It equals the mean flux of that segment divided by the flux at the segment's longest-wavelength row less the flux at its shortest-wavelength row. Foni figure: 18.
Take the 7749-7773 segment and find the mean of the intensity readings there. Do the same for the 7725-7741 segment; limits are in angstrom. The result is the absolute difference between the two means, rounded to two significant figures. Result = 1.3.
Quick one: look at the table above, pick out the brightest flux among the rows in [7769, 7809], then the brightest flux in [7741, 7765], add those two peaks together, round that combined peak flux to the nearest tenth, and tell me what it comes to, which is 39.4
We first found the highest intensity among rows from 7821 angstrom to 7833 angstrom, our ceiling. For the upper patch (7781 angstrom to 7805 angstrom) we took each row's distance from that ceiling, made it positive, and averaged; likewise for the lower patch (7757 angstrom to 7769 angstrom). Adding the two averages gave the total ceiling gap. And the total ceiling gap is 2.26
